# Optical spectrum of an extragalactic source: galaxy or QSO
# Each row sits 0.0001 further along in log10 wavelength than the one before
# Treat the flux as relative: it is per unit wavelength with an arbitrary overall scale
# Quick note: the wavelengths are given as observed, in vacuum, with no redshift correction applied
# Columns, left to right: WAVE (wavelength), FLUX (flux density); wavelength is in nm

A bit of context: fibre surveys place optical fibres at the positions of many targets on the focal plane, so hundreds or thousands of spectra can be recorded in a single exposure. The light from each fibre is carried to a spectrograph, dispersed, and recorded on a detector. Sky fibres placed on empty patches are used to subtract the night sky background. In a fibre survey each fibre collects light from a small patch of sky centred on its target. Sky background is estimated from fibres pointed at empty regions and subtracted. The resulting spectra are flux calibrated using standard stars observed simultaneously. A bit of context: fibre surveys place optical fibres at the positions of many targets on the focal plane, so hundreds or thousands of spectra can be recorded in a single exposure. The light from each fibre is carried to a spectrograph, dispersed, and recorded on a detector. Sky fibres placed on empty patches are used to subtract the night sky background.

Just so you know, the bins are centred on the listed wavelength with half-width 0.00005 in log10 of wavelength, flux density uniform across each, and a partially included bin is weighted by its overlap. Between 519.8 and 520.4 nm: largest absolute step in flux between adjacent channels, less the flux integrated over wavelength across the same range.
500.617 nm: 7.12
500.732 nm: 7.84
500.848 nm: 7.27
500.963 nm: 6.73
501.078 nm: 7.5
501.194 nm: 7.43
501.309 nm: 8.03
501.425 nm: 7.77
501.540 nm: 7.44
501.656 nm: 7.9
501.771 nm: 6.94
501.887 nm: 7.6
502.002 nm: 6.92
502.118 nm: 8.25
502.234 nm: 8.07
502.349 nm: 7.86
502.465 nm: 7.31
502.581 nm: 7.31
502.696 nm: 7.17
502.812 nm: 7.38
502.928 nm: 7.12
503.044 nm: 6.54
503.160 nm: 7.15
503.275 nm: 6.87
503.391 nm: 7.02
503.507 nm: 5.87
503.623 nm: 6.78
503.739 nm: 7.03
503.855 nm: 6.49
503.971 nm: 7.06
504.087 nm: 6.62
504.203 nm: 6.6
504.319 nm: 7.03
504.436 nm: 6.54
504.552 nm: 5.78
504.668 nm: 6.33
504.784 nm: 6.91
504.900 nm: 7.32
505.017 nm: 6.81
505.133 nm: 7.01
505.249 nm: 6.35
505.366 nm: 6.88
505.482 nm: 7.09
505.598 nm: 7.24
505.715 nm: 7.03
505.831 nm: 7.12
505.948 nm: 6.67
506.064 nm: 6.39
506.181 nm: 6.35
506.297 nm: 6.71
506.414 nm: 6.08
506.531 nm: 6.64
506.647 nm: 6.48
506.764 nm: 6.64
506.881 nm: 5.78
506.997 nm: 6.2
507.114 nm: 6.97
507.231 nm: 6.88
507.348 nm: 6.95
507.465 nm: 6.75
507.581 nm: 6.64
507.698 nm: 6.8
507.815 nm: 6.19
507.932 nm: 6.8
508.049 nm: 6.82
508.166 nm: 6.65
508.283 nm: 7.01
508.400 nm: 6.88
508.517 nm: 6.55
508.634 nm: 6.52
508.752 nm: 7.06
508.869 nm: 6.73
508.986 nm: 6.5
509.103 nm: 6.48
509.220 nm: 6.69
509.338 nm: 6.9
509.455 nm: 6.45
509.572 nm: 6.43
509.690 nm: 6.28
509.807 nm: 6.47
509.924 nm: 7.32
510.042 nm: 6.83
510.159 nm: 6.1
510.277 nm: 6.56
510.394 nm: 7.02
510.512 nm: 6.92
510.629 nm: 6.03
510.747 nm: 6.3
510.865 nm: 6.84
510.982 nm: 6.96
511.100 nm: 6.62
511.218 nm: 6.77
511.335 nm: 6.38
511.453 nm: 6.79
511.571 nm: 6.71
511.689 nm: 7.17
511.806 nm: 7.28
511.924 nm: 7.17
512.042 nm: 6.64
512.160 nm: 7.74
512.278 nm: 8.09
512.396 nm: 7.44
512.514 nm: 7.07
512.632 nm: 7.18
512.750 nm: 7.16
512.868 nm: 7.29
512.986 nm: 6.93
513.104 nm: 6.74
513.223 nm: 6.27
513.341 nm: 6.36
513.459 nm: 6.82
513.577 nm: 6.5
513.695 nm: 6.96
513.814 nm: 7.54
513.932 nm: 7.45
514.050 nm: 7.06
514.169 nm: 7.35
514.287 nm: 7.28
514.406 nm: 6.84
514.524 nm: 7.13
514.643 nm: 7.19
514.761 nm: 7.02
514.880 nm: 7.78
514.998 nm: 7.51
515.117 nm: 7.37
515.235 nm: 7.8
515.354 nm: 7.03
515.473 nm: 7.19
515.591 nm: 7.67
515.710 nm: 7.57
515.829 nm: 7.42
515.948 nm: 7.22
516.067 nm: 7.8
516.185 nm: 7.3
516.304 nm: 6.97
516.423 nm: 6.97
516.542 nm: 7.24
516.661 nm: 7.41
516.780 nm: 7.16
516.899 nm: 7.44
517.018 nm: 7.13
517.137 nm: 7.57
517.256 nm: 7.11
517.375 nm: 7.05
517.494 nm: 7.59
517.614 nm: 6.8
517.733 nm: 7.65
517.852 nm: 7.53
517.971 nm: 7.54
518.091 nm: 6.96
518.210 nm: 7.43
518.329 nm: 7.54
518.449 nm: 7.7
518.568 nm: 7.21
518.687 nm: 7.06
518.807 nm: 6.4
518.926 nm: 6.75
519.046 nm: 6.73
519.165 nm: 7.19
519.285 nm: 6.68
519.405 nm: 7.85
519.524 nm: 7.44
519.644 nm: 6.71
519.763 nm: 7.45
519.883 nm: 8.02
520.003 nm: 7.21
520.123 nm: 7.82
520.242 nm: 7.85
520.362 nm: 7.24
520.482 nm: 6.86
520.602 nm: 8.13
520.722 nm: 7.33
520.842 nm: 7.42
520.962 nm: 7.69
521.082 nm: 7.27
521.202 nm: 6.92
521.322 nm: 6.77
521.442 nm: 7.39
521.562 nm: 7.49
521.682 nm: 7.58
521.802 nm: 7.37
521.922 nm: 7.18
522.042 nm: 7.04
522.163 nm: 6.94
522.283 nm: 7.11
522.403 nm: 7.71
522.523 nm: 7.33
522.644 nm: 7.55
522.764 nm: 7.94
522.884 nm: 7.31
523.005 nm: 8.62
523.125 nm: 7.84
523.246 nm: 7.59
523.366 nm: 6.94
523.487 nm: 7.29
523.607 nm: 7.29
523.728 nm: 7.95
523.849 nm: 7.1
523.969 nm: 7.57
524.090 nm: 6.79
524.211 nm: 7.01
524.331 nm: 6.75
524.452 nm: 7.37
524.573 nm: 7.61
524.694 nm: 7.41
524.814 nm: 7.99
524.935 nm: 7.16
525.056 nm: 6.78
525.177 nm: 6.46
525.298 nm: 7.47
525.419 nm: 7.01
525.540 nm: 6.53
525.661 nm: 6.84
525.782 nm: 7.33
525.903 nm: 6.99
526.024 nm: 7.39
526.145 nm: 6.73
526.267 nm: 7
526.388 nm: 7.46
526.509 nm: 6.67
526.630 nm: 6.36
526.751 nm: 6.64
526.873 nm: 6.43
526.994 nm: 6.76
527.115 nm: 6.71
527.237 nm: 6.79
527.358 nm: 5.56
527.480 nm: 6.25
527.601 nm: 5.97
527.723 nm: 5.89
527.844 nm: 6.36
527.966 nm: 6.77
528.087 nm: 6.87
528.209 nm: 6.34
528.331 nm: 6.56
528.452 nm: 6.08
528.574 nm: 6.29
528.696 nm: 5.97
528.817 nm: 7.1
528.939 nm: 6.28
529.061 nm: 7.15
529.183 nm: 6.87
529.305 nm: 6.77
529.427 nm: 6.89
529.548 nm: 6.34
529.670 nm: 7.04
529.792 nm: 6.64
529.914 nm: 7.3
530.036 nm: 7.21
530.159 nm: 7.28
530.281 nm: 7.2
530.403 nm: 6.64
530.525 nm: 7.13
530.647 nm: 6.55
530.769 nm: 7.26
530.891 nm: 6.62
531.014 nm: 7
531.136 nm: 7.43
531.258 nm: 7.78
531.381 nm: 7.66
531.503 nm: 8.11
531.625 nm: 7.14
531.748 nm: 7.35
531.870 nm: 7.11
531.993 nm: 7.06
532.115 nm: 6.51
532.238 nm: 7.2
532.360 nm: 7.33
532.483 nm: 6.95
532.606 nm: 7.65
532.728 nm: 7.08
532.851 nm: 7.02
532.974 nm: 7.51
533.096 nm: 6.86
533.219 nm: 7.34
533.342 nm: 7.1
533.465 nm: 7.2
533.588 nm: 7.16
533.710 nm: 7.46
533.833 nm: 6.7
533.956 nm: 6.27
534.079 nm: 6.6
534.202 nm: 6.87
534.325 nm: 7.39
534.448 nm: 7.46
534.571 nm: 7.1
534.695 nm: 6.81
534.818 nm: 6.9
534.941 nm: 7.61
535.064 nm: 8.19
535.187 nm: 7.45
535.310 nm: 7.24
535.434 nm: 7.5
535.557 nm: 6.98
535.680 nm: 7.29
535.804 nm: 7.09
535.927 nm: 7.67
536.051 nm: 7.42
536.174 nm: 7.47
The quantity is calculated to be -3.8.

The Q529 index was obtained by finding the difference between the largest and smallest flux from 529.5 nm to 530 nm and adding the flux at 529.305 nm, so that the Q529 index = 7.73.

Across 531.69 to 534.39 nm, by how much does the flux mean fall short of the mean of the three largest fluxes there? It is 0.46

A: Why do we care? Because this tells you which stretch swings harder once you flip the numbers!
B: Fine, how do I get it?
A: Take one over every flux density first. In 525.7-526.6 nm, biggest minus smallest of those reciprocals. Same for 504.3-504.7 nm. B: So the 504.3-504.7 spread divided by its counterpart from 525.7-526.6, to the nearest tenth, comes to 1.9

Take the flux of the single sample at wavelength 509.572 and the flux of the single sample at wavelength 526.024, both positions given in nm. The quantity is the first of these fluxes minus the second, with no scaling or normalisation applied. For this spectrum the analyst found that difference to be -1.0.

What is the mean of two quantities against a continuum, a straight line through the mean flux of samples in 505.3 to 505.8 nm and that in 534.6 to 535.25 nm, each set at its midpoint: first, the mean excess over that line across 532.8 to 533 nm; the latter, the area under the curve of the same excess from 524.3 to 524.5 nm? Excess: -0.08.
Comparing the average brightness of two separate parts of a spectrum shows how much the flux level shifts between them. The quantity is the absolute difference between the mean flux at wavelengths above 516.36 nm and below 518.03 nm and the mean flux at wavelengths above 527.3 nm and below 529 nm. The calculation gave 1.0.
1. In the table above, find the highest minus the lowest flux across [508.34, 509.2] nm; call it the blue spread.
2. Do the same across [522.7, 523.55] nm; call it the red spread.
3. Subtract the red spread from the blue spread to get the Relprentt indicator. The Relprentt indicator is -1.1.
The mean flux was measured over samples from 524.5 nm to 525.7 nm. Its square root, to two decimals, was 2.67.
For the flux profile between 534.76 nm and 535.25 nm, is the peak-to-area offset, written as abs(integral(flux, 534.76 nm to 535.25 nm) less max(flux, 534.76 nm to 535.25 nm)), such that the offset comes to 4.5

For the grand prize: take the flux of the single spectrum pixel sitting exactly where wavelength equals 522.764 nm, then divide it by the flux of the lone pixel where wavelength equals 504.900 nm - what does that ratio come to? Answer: 1.08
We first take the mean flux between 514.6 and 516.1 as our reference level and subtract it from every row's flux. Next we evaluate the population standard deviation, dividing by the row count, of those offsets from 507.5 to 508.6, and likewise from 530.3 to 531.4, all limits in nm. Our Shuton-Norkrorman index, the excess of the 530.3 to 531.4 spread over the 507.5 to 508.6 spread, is 0.21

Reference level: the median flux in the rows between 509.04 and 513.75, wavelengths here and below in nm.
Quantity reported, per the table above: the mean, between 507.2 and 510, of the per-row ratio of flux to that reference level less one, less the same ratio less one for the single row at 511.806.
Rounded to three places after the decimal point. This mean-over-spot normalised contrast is -0.086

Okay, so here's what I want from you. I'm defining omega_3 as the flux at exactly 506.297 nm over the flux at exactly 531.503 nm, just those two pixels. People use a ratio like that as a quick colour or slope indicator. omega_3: 0.83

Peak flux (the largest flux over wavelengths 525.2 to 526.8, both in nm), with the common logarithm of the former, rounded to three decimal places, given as 0.873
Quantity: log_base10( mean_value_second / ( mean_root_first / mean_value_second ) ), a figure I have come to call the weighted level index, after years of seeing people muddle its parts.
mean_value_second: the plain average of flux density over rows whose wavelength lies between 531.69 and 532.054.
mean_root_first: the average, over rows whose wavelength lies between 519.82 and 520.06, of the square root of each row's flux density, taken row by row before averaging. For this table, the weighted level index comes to 1.27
